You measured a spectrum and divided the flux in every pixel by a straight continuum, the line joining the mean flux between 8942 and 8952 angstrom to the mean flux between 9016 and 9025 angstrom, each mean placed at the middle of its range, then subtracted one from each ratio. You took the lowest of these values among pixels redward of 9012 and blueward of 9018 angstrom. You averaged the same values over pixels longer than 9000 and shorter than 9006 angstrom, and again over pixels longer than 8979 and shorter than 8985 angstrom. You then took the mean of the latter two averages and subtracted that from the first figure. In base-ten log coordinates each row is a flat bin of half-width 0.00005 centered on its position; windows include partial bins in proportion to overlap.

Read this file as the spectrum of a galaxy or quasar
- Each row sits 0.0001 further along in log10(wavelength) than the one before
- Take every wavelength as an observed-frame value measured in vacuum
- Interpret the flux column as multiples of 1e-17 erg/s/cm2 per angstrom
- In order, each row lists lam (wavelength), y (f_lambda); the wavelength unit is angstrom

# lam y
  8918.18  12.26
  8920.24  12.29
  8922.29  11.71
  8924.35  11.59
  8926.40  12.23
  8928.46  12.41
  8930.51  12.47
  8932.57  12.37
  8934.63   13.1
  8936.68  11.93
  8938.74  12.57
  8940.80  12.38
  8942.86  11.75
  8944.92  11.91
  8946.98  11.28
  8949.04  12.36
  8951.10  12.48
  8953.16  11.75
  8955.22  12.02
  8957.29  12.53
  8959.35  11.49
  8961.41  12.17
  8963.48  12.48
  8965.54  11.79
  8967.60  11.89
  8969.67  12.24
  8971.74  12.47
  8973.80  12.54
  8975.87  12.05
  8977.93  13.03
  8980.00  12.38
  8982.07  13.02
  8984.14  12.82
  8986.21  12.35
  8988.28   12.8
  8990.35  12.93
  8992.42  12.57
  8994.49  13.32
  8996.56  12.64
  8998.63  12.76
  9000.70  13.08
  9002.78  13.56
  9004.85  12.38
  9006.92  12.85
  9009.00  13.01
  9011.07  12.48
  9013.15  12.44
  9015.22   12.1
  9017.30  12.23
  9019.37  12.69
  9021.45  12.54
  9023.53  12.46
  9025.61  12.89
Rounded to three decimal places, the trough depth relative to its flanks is -0.076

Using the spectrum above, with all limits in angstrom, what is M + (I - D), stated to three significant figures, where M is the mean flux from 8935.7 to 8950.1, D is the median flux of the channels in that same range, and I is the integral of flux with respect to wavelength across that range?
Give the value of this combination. 173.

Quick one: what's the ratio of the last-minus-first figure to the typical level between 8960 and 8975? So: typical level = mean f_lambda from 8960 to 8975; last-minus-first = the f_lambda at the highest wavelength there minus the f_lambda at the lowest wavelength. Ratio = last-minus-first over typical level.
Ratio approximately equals 0.03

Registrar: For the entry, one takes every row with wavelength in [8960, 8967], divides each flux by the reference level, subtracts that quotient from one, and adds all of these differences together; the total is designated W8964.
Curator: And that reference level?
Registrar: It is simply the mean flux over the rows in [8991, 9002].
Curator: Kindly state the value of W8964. 0.17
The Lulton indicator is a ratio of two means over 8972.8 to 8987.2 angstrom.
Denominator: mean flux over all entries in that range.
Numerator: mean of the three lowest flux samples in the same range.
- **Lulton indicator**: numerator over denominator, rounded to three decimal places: 0.973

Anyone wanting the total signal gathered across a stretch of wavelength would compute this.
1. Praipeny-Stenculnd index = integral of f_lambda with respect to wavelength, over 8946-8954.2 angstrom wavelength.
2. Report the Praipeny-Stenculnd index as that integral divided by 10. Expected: 10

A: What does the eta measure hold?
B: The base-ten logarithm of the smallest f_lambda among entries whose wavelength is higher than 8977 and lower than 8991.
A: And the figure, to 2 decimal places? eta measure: 1.09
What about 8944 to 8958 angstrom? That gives 1.05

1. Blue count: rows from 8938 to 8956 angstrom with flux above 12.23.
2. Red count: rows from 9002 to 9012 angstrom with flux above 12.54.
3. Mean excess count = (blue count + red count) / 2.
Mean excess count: 3.50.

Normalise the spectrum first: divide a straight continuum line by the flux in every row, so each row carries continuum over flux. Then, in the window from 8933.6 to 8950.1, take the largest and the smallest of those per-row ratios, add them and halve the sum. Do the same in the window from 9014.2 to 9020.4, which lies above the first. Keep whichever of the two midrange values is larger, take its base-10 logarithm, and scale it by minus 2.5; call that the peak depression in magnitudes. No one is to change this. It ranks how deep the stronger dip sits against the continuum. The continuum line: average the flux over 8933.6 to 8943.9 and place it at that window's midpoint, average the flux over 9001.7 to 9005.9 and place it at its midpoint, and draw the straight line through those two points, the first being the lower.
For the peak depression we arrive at -0.061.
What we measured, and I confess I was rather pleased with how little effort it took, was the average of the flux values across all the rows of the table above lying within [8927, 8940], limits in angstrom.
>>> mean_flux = 12.5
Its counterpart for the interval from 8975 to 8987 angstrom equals 12.6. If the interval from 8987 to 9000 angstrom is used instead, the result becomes 12.8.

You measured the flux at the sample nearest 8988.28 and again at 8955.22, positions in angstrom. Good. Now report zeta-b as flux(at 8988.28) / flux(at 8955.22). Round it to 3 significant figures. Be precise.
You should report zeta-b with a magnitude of 1.06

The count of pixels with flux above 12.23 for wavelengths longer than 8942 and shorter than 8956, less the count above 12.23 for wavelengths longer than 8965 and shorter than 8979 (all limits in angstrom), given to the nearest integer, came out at -2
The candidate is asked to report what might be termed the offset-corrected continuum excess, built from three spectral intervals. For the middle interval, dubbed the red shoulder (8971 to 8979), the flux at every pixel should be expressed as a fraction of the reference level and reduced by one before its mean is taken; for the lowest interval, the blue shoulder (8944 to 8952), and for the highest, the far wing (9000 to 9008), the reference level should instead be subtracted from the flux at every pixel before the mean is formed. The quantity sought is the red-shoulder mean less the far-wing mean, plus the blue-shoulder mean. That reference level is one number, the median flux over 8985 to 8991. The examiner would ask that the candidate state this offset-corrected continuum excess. -0.98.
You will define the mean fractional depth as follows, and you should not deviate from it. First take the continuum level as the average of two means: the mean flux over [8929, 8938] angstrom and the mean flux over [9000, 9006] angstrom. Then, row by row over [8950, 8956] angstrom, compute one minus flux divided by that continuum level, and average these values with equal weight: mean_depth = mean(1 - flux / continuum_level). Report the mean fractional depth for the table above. 0.051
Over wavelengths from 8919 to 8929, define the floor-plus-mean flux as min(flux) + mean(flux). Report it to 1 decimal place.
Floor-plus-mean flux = 23.6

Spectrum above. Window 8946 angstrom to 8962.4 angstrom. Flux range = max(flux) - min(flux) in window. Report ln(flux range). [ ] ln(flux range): 0.22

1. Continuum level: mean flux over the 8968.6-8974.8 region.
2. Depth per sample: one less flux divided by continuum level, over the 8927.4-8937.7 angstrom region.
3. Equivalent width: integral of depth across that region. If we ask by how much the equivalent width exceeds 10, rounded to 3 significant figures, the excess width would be -10.0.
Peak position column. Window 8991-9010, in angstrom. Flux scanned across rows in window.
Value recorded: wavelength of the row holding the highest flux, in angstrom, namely 9002.78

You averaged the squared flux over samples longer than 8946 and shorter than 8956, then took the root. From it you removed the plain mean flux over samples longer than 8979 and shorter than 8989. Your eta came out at -0.7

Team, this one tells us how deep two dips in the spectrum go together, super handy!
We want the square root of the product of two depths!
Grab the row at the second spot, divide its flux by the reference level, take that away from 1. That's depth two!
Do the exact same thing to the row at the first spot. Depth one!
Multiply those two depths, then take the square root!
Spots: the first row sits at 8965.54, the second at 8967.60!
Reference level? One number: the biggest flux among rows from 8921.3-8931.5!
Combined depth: 0.050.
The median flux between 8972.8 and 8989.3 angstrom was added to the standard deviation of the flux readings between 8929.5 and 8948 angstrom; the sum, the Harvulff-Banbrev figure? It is 13.2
